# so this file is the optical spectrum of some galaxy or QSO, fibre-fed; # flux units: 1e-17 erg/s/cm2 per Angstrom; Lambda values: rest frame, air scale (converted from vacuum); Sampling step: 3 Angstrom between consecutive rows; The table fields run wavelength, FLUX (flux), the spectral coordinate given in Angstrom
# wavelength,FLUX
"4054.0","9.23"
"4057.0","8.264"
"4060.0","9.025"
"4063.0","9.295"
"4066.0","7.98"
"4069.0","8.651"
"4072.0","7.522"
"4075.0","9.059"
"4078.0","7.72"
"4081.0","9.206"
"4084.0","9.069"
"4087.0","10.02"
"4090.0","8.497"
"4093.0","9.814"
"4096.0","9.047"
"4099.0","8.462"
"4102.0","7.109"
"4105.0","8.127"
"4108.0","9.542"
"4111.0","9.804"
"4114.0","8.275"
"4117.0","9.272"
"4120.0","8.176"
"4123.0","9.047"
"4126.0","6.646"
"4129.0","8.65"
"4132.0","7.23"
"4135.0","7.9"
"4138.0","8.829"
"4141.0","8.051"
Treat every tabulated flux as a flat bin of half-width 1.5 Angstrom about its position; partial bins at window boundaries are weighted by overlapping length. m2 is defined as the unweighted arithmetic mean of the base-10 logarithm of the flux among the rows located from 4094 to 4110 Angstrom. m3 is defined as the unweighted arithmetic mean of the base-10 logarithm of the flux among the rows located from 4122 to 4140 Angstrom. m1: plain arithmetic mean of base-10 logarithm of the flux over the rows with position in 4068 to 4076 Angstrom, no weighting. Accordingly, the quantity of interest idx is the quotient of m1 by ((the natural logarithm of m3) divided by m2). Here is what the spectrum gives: -8.4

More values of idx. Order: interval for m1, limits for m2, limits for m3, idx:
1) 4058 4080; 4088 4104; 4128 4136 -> -8.0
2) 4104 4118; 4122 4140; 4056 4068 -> -13.0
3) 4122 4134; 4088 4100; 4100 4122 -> -12.2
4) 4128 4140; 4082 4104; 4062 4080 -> -10.5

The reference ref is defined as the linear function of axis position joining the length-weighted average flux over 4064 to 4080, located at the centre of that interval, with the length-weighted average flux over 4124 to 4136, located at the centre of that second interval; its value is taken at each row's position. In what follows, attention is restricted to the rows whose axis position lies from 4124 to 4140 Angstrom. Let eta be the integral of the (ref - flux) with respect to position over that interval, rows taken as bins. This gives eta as -4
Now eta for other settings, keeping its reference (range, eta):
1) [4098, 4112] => -9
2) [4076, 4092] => -13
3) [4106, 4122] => -19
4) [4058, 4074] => -3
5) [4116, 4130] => -8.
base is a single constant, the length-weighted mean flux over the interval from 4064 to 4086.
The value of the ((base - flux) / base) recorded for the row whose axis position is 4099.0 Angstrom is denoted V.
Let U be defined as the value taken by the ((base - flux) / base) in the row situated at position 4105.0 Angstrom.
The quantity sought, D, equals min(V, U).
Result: 0.01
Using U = 0.045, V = 0.01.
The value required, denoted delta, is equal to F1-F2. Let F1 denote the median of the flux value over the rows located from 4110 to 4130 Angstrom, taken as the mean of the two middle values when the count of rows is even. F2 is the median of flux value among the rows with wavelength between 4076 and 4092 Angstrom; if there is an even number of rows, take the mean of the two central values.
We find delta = -0.4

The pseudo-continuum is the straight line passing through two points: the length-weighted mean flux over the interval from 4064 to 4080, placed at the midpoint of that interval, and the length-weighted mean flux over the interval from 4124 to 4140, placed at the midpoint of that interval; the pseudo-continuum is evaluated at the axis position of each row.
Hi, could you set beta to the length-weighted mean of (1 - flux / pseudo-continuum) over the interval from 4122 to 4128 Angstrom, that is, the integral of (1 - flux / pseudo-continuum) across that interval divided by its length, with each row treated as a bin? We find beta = 0.02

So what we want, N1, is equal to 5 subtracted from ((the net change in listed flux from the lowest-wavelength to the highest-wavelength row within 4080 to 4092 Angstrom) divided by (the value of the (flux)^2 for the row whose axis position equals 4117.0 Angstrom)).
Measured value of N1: -5.01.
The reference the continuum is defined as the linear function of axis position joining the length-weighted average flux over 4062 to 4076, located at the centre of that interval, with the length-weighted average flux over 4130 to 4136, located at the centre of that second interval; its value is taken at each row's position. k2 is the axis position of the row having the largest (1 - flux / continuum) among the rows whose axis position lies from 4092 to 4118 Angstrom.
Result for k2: 4102.0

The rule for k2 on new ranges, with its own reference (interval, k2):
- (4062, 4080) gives 4072.0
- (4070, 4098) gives 4072.0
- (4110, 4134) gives 4126.0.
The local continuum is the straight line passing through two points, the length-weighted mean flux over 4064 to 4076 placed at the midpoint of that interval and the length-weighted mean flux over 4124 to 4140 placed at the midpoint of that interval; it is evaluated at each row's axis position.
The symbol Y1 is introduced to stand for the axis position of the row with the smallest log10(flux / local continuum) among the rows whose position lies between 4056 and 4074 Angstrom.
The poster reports 4072.0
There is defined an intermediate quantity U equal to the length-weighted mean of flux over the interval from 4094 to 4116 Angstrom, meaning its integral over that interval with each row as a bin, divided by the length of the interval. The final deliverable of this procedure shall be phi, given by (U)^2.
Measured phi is 75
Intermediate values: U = 8.7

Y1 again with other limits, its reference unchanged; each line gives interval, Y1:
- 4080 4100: 4090.0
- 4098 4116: 4102.0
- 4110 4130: 4126.0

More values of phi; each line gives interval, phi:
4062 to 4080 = 70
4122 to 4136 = 62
